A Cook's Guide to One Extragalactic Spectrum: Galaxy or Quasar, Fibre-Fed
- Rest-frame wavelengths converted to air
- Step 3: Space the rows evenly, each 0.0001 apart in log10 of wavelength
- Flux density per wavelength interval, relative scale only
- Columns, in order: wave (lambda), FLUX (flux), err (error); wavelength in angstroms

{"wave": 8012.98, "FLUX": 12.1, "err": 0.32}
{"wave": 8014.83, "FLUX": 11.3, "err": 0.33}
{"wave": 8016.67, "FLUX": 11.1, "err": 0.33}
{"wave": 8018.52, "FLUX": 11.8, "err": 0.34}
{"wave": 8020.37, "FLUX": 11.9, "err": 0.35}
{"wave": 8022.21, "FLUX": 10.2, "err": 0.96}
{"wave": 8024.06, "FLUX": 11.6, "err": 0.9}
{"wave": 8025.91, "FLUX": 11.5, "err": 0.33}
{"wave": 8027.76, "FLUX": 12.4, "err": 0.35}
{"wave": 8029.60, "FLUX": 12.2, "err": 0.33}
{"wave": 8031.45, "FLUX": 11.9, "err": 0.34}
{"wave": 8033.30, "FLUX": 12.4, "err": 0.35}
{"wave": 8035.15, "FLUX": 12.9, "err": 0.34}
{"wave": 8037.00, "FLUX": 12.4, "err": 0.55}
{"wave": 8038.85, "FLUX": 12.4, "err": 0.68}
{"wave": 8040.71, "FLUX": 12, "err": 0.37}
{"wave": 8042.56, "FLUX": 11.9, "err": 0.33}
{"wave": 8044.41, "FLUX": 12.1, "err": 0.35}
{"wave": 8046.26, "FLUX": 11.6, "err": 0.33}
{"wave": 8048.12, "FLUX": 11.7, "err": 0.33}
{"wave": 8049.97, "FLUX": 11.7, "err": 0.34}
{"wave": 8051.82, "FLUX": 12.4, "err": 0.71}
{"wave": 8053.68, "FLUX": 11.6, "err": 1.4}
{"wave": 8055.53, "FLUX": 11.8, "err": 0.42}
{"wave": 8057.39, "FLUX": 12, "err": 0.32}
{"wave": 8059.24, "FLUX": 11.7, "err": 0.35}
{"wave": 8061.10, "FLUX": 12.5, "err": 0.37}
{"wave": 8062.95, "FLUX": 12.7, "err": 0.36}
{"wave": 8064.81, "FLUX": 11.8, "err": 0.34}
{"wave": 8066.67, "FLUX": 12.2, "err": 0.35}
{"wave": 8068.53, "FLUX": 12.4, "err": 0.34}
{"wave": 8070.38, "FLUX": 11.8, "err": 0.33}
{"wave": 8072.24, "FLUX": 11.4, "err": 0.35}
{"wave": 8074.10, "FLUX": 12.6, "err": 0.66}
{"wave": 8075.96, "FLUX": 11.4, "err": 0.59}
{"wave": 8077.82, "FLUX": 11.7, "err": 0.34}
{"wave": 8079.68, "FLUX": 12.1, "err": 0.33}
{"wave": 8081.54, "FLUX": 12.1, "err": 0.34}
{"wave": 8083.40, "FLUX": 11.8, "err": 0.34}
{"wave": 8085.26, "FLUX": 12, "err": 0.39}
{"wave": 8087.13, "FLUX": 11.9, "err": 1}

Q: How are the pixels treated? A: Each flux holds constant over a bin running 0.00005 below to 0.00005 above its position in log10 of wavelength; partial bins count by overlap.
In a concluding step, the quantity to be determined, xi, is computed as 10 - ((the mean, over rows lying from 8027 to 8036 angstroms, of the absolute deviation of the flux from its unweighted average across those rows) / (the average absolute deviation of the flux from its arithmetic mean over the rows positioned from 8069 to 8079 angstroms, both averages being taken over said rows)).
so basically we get 9.26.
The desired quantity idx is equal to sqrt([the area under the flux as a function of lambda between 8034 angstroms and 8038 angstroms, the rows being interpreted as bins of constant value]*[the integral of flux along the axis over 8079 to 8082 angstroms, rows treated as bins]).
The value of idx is 43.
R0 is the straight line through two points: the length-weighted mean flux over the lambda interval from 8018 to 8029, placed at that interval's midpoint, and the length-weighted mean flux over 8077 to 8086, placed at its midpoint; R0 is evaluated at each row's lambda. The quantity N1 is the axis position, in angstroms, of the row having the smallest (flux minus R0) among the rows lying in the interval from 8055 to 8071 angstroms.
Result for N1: 8059.24 angstroms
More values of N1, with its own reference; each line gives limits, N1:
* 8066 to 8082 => 8075.96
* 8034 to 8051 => 8046.26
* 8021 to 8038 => 8022.21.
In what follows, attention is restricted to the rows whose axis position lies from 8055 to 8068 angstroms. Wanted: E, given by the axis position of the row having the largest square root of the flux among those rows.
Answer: 8062.95 angstroms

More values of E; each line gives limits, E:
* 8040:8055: 8051.82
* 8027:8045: 8035.15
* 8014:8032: 8027.76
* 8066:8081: 8074.10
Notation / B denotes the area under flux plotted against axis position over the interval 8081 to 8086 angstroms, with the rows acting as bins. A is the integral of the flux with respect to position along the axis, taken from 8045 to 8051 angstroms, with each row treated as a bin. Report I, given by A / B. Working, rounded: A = 70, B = 60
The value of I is 1.2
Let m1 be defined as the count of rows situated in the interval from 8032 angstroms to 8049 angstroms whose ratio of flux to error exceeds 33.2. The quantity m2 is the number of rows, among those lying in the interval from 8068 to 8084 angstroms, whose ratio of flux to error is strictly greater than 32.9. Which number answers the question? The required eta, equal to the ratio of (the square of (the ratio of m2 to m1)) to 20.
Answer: 0.050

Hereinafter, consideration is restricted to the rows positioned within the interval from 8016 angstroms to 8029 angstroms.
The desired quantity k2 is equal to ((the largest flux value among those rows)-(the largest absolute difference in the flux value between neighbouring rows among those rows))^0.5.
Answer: 3.27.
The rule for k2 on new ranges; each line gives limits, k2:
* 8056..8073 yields 3.44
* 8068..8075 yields 3.38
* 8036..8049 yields 3.45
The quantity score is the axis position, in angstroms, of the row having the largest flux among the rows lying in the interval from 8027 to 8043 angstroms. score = 8035.15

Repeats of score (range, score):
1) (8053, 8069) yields 8062.95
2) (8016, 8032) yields 8027.76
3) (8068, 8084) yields 8074.10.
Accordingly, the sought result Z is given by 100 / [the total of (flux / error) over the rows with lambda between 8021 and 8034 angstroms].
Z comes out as 0.497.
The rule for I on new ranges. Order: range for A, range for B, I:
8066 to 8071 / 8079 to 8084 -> 1.0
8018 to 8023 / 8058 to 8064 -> 0.8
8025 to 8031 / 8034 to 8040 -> 1.0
